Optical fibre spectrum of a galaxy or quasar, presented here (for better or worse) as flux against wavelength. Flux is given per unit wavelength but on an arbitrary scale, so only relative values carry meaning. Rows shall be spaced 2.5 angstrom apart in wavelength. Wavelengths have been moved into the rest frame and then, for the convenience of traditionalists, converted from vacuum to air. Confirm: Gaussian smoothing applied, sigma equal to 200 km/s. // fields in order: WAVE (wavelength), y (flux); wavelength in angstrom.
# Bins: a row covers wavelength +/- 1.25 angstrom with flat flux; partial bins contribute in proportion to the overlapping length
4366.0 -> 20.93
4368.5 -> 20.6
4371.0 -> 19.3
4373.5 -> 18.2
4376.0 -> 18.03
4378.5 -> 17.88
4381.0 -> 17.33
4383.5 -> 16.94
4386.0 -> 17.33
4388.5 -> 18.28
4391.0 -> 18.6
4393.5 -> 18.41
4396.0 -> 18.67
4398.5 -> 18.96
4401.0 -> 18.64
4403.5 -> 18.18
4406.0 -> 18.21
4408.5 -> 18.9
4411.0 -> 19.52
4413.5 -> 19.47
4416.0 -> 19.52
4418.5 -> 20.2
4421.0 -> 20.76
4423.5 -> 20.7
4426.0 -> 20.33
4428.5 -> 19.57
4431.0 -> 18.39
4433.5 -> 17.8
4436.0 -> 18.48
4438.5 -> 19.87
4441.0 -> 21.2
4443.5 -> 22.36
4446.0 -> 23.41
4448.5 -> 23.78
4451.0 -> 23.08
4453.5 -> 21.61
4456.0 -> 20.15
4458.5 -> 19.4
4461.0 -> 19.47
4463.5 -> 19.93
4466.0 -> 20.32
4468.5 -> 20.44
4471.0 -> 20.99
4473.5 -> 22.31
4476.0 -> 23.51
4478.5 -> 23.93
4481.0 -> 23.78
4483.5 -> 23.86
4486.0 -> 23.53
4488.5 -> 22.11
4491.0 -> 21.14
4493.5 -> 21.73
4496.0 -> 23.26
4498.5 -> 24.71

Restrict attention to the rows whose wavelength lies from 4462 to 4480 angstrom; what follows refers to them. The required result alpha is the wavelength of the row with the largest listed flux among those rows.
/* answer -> 4478.5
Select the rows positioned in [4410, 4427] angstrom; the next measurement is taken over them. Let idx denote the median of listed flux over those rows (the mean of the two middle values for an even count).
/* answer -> 20.2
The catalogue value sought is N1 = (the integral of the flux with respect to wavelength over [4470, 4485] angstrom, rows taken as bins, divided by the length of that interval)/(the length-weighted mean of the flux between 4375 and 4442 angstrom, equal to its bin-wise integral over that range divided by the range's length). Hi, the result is 1.22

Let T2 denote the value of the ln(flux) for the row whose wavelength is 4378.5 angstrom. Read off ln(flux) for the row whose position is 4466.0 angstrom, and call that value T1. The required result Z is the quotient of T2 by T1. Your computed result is 0.96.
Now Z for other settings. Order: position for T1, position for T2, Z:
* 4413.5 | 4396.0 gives 0.99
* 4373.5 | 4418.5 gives 1.04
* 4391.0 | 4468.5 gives 1.03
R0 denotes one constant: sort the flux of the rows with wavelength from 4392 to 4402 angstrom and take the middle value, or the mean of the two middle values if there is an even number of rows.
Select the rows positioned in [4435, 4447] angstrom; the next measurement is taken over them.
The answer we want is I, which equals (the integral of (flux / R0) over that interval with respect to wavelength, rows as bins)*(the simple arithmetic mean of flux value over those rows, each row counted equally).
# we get 285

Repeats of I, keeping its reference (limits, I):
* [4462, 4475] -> 302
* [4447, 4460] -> 325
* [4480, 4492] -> 337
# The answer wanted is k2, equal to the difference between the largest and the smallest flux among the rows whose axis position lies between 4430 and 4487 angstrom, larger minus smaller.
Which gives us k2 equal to 6.1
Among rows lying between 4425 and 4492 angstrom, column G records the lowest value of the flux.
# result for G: 17.8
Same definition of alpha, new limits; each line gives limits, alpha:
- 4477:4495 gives 4478.5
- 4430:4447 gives 4446.0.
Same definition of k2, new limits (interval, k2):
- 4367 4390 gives 3.7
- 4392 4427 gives 2.6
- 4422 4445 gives 4.6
